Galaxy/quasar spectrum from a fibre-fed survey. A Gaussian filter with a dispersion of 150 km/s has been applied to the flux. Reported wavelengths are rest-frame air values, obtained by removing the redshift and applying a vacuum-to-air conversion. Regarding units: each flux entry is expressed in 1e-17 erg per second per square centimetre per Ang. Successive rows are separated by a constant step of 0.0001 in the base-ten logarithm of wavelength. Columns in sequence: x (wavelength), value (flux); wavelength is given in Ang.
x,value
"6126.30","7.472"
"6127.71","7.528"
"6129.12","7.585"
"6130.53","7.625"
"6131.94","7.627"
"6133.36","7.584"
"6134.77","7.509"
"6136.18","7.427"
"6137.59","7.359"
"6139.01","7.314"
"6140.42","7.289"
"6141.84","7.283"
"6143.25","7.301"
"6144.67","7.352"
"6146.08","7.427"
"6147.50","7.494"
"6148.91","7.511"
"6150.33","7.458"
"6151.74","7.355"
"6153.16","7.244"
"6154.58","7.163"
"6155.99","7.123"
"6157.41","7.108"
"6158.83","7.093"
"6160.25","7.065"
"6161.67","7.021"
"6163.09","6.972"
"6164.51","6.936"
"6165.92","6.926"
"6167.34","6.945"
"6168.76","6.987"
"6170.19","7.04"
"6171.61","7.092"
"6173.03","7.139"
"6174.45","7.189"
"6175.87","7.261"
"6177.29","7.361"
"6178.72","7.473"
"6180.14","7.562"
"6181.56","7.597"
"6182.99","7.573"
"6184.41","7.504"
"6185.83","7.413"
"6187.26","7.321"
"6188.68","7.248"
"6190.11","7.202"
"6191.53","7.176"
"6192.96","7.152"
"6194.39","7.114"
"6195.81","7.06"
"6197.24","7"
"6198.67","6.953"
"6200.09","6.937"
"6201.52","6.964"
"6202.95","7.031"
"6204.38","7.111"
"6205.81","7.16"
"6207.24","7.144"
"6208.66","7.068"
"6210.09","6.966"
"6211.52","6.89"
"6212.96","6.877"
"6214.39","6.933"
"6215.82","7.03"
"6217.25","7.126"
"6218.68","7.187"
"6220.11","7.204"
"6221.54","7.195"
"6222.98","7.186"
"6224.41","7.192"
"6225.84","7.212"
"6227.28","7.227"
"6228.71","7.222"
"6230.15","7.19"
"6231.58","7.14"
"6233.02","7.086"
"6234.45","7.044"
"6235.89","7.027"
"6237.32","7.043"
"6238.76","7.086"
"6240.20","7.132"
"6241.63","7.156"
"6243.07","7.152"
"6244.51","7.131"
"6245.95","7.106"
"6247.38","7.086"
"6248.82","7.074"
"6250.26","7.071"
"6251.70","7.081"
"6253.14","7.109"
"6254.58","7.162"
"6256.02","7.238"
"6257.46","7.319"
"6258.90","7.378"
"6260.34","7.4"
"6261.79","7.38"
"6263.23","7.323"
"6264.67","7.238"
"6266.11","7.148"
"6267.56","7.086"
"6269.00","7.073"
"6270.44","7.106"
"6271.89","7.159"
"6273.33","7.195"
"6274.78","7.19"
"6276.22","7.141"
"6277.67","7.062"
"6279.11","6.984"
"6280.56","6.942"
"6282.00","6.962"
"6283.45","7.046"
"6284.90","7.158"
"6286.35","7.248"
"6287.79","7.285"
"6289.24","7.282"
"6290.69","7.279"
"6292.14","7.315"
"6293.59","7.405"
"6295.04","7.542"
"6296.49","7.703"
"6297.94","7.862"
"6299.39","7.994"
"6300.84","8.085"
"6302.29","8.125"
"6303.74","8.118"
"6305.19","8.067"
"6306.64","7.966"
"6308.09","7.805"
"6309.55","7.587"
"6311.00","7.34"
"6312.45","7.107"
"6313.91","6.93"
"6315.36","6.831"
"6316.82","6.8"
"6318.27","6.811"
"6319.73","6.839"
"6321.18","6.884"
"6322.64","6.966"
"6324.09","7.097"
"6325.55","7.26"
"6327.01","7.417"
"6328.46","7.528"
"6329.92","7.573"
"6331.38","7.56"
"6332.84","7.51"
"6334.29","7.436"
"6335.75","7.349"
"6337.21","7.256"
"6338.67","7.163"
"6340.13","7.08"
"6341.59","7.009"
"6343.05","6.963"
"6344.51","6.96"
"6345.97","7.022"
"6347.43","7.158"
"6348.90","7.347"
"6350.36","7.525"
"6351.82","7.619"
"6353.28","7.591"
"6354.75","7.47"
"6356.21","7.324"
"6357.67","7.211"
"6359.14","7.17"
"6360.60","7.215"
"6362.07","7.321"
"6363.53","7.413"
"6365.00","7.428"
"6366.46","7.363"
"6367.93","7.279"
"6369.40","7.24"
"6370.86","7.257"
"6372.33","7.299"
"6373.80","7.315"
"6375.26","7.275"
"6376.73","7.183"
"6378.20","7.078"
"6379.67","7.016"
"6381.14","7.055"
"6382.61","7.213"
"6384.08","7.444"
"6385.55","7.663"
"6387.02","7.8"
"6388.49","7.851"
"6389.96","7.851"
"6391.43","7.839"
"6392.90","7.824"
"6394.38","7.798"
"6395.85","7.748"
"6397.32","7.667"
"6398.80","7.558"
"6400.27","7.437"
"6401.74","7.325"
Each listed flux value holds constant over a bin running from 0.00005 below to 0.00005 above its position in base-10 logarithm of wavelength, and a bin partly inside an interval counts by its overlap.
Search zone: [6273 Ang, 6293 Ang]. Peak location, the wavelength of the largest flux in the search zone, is 6292.14 Ang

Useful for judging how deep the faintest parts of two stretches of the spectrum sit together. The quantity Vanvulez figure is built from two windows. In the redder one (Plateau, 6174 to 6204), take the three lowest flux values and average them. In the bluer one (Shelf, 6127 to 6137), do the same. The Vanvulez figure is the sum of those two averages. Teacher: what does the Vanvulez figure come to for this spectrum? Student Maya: 14.4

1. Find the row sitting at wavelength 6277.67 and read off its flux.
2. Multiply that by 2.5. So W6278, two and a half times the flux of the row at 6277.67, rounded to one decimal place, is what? 17.7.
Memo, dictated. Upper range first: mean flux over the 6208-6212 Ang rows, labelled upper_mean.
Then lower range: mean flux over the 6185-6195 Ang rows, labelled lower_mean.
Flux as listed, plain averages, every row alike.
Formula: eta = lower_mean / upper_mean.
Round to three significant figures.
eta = 1.04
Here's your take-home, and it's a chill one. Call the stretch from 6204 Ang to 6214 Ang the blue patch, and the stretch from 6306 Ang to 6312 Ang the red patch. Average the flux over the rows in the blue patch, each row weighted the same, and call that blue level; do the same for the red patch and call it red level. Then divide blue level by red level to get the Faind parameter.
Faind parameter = 0.92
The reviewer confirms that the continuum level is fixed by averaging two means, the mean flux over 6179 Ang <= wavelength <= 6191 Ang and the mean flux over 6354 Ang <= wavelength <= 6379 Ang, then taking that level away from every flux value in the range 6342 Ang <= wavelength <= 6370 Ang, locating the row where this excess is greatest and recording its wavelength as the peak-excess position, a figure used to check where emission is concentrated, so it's 6351.82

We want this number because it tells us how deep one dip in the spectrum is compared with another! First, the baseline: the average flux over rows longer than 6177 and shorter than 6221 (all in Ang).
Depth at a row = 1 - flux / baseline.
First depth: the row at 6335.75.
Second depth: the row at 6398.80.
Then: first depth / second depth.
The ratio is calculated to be 0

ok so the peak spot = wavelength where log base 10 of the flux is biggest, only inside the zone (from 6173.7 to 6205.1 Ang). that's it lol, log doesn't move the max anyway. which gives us 6181.56 Ang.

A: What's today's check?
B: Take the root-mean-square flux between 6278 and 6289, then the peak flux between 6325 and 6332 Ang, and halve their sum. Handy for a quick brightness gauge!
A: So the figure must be 7.33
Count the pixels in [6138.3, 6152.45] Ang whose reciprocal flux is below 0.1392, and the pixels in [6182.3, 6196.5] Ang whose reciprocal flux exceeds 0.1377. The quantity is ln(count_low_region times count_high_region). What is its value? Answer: 4.1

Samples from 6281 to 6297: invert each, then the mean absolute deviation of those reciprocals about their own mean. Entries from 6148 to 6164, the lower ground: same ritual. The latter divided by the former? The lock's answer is 1.0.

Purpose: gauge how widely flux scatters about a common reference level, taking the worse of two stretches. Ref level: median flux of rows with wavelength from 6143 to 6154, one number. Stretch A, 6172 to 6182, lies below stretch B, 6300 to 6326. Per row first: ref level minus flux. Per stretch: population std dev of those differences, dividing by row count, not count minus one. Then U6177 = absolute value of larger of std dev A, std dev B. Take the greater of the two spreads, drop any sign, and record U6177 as 0.51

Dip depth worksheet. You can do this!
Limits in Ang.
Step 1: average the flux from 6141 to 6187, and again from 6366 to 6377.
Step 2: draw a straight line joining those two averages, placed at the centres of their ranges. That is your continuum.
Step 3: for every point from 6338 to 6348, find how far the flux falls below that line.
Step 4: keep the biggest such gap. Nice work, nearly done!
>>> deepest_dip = 0.3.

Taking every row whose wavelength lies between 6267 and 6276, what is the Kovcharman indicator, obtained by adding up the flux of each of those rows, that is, 43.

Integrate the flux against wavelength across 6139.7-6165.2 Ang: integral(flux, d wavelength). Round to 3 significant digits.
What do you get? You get 184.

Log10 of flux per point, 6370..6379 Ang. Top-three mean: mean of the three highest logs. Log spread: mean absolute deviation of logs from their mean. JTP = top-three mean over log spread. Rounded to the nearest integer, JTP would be 206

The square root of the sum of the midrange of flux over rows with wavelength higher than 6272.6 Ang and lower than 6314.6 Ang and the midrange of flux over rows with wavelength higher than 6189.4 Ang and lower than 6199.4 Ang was 3.82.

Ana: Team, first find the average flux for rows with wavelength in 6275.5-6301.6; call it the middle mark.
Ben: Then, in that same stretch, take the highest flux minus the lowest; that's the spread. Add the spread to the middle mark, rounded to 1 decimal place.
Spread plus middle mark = 8.5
